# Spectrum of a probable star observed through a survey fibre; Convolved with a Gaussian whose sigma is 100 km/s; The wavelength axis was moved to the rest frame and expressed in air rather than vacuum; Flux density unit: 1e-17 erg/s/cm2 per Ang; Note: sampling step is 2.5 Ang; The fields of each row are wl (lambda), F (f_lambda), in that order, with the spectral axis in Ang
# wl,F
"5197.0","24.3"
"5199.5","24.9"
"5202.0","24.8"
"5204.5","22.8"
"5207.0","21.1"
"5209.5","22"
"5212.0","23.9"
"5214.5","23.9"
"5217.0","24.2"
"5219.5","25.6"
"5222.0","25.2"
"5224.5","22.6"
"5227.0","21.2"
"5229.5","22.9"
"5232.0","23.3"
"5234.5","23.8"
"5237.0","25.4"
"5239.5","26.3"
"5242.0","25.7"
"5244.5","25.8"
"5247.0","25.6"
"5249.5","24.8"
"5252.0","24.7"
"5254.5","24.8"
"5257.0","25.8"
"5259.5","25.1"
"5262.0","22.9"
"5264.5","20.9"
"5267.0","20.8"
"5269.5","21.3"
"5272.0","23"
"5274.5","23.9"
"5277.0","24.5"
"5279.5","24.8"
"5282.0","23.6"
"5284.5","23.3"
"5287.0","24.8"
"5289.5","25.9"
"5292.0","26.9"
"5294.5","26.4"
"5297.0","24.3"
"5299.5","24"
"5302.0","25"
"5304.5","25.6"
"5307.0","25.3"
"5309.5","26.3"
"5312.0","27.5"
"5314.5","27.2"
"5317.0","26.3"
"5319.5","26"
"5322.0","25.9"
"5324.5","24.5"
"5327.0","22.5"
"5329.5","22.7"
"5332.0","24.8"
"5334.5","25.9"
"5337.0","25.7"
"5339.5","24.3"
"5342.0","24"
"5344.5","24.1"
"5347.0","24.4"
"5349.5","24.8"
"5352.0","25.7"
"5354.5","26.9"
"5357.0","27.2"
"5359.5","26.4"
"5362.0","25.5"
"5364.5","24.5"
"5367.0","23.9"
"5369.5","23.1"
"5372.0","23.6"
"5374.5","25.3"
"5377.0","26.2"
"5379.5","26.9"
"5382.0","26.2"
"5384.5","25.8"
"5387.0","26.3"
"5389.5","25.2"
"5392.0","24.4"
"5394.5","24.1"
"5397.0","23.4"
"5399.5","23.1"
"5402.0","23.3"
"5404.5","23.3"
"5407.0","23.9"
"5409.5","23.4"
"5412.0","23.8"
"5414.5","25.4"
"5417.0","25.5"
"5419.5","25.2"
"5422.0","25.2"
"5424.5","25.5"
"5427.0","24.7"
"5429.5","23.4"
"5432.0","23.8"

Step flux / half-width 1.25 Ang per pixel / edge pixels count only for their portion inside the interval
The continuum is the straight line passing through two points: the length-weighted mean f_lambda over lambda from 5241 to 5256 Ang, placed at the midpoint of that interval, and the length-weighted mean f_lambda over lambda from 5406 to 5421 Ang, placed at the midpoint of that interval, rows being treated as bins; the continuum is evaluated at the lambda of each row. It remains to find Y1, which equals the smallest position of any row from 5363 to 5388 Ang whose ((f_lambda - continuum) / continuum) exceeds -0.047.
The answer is 5364.5 Ang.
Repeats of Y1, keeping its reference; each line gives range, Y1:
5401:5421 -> 5407.0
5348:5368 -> 5349.5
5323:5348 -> 5324.5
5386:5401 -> 5387.0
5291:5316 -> 5292.0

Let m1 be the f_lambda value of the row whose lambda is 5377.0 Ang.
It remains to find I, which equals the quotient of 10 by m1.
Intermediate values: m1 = 26.2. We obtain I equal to 0.382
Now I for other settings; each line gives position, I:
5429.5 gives 0.427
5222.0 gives 0.397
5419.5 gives 0.397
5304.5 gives 0.391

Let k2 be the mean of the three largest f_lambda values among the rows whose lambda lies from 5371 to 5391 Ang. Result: 26.5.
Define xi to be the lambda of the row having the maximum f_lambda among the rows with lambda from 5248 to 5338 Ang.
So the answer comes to 5312.0 Ang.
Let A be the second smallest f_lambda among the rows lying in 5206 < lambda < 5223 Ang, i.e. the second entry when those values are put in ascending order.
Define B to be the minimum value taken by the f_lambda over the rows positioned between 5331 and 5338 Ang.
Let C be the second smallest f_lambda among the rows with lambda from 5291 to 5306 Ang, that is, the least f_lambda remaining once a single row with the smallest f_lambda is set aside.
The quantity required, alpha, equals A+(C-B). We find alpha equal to 21.5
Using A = 22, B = 24.8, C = 24.3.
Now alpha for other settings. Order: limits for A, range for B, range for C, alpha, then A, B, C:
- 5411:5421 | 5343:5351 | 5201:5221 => 23.1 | 25.2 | 24.1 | 22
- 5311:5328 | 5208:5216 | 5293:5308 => 26.8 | 24.5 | 22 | 24.3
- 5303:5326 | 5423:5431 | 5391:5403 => 25.2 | 25.3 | 23.4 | 23.3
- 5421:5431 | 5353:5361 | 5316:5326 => 24.2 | 24.7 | 26.4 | 25.9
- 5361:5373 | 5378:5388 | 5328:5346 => 21.8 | 23.6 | 25.8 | 24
